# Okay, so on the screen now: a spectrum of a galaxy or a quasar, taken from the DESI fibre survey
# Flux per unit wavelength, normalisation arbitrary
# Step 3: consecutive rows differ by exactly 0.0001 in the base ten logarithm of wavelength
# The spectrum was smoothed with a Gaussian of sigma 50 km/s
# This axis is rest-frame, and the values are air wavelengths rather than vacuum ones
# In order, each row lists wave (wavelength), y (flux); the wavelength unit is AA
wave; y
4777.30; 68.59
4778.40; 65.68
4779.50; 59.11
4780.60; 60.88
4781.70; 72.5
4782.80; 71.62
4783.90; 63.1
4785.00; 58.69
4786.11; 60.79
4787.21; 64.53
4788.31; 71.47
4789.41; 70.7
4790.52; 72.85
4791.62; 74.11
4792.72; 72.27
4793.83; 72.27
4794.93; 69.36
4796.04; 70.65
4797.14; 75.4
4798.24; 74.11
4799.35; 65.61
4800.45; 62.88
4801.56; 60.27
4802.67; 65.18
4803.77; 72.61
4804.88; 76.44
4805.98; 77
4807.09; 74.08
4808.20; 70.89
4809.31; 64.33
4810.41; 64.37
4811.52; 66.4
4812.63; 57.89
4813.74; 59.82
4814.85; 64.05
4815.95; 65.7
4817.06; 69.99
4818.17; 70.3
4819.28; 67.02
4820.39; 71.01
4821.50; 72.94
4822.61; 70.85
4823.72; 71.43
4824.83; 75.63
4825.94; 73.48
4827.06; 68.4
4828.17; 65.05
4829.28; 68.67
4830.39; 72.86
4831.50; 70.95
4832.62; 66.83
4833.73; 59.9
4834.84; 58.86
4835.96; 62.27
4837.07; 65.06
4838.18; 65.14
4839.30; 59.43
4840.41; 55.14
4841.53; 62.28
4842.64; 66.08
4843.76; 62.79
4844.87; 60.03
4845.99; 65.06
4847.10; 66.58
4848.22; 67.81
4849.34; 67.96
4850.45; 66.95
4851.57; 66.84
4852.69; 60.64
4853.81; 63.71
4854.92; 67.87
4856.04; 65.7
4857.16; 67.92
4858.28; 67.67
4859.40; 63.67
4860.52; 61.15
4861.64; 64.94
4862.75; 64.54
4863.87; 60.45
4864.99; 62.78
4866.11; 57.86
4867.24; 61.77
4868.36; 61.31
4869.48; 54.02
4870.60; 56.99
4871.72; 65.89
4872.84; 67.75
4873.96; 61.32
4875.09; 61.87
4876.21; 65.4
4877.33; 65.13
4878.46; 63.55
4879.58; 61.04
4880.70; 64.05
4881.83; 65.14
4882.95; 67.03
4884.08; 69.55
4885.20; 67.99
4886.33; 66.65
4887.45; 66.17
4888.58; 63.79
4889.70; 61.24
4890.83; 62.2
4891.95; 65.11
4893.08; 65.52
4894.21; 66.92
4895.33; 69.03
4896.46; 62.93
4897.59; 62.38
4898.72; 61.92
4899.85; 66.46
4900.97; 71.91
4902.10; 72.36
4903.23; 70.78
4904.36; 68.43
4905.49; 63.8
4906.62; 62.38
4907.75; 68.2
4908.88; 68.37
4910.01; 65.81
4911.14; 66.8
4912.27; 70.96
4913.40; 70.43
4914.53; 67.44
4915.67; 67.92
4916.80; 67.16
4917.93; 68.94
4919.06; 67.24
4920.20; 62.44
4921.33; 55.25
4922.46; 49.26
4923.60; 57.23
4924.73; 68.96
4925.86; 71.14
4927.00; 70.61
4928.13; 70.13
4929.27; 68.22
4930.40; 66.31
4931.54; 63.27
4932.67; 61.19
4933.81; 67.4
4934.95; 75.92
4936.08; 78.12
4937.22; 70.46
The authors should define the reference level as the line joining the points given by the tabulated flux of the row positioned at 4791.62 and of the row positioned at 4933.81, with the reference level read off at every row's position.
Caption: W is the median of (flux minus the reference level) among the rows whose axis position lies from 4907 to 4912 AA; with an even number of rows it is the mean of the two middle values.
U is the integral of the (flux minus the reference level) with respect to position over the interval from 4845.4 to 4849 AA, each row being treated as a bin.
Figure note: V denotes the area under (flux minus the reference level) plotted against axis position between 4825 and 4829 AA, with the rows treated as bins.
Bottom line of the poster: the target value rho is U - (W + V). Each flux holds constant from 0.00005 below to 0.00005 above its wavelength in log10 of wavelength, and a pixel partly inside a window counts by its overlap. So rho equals -5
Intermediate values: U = -18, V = -11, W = -1.0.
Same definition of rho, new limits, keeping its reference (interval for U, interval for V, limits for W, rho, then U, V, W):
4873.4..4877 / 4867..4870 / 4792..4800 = 11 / -26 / -35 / -1.8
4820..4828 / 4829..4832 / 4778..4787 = 9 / -7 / -4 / -12.5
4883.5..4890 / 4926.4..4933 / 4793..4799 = -16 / -23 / -5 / -1.7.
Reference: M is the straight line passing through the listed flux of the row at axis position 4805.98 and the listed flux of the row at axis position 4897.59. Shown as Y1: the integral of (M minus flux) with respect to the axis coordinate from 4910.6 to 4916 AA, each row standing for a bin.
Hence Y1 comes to -48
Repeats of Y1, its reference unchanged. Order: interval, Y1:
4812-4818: 70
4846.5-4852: 16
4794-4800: 45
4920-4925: 3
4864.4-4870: 43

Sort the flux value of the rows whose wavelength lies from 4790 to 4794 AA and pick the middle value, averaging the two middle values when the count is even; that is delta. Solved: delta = 72.6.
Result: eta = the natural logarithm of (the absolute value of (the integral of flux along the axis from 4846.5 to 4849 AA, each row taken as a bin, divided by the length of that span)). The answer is 4.21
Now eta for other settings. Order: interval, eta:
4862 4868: 4.12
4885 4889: 4.19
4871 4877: 4.16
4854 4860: 4.20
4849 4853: 4.19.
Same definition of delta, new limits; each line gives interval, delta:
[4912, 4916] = 69.2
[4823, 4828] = 72.5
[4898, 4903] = 69.2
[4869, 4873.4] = 61.4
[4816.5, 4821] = 70.1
